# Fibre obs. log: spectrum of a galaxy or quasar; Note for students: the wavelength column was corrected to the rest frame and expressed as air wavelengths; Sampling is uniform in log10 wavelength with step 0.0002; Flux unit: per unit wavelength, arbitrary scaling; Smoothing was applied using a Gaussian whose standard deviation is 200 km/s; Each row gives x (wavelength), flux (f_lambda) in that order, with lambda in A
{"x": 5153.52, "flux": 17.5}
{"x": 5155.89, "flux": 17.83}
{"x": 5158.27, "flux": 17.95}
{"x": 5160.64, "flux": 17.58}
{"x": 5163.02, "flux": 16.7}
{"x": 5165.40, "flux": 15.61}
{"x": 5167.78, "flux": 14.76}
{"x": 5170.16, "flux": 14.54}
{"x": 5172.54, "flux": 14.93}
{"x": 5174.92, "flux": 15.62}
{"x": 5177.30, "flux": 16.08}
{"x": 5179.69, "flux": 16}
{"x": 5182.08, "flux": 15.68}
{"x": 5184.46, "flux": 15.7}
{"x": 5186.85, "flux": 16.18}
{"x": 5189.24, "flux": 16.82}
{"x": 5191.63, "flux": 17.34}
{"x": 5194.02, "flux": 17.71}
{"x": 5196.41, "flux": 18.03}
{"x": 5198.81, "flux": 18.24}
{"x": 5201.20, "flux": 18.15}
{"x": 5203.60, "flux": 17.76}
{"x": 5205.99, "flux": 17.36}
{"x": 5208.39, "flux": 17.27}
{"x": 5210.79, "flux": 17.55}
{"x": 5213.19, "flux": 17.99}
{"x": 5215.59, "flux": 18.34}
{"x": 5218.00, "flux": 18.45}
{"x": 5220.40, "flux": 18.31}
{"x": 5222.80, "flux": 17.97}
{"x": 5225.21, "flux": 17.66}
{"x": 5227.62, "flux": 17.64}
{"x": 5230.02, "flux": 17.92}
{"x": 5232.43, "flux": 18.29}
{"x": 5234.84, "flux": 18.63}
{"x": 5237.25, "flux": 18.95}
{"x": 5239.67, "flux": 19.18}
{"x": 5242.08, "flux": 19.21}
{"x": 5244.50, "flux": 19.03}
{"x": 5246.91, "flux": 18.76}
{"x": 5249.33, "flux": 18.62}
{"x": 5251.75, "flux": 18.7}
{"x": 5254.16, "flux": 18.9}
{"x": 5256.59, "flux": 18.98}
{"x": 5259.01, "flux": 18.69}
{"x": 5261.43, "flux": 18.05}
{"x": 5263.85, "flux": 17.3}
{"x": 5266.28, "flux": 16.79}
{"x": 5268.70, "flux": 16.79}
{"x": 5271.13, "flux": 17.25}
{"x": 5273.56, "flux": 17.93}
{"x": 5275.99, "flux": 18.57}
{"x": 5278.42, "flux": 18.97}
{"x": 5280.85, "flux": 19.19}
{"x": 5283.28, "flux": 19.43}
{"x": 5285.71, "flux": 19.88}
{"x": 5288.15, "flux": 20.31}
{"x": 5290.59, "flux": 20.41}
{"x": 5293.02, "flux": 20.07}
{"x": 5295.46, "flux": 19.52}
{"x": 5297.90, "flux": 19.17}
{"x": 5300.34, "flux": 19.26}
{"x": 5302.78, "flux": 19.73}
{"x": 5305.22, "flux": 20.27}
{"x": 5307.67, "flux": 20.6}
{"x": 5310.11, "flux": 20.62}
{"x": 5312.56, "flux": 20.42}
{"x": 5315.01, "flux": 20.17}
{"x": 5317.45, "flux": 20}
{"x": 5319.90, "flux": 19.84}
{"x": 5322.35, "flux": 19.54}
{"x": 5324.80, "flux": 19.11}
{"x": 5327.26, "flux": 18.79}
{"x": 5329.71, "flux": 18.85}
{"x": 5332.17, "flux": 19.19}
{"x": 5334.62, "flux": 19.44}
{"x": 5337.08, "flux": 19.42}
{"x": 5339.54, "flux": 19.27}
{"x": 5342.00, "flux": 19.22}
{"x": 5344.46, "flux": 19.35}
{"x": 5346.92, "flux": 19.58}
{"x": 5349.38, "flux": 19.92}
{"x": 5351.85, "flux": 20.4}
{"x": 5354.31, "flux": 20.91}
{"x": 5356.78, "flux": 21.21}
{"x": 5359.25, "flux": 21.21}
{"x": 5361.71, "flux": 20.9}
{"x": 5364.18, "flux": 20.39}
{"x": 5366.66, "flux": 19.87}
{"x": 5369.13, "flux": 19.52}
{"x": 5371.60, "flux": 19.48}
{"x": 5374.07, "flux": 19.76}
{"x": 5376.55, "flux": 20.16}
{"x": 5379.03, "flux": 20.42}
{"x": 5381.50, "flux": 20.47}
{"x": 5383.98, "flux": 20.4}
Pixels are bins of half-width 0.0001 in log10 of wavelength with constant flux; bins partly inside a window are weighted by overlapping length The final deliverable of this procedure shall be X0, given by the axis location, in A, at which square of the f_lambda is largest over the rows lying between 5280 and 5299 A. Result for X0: 5290.59 A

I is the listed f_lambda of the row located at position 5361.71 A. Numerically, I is 20.9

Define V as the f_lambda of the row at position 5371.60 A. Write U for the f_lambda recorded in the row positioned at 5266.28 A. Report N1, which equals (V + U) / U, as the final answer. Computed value 2.16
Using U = 16.79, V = 19.48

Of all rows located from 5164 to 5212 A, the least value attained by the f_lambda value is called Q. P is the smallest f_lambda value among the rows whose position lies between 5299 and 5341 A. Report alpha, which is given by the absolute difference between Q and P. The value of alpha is 4.25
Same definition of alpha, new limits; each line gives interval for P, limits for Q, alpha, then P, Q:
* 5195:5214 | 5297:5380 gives 1.52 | 17.27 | 18.79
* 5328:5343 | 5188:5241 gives 2.03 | 18.85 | 16.82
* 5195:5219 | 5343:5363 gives 2.08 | 17.27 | 19.35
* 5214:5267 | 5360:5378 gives 2.69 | 16.79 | 19.48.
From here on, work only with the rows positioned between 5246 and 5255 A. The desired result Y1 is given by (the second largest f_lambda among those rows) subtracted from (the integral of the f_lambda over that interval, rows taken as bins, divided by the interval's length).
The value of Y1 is 0.0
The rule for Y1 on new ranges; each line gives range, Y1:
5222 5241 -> -0.7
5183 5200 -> -0.9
